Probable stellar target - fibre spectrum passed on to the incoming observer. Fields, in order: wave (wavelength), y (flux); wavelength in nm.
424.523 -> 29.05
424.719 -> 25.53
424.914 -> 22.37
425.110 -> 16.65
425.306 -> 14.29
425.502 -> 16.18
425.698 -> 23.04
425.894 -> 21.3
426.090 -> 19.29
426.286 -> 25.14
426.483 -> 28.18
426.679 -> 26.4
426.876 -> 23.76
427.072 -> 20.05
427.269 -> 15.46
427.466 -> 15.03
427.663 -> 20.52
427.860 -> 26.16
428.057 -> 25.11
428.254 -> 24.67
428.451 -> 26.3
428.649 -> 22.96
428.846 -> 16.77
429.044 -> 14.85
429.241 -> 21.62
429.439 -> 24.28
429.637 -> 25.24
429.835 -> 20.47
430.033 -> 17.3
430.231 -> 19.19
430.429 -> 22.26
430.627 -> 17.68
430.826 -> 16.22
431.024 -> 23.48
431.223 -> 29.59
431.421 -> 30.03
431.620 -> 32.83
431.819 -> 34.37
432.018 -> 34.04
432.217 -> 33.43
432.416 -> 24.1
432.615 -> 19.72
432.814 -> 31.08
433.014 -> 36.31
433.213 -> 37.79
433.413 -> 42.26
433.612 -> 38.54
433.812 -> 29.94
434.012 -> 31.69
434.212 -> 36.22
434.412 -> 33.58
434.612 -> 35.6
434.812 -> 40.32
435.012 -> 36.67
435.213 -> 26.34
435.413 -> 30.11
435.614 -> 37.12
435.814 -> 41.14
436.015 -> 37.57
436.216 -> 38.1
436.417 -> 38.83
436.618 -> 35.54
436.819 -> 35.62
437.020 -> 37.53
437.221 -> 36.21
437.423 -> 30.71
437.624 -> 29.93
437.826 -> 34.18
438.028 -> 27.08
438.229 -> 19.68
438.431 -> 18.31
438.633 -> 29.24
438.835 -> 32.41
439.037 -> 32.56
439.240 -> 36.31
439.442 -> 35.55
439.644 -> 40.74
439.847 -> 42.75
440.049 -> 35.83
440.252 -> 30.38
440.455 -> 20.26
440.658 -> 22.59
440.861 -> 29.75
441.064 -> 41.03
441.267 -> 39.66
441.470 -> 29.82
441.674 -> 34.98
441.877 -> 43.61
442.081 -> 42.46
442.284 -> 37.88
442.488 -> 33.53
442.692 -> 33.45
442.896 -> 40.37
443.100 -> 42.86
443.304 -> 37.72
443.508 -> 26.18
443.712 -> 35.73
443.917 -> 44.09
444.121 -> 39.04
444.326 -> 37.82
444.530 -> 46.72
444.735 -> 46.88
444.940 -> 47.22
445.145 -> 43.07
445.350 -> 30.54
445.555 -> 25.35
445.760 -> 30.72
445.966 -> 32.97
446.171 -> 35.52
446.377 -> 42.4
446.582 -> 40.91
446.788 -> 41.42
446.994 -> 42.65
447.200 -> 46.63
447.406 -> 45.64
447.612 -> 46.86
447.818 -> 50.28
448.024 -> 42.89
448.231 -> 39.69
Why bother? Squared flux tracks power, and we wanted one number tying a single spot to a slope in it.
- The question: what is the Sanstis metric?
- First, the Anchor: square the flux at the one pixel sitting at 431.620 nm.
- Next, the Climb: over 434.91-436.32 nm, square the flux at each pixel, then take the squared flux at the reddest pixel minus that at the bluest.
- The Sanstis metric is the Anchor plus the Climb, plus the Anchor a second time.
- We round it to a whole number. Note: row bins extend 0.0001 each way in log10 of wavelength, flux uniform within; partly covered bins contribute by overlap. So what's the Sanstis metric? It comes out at 2263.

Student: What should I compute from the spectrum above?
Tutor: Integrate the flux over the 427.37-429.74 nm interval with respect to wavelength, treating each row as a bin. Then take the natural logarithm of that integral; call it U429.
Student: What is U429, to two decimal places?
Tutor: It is 3.95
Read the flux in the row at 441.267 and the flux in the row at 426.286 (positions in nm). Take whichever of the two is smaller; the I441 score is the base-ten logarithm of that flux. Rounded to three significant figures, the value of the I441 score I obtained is 1.40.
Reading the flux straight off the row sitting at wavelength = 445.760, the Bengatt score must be 30.72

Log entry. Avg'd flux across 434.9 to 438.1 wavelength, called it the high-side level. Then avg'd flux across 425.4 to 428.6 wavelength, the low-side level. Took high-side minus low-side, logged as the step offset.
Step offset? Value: 12.3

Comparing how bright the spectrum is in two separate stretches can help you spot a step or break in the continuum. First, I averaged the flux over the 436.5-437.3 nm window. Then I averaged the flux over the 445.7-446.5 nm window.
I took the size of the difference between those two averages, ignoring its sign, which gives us 1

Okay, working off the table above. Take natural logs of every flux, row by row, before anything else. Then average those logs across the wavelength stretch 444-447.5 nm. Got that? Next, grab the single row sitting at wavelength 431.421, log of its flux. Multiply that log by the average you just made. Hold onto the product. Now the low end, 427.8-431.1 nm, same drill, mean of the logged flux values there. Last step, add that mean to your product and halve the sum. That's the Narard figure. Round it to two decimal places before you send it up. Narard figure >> 7.76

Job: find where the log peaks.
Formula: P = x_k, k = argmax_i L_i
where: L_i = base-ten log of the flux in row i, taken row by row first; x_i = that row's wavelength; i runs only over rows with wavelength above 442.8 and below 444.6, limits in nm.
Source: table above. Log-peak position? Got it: 444.530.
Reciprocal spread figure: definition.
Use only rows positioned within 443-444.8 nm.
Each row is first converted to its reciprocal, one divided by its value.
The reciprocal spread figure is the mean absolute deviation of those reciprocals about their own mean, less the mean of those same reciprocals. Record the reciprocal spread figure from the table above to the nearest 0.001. -0.023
